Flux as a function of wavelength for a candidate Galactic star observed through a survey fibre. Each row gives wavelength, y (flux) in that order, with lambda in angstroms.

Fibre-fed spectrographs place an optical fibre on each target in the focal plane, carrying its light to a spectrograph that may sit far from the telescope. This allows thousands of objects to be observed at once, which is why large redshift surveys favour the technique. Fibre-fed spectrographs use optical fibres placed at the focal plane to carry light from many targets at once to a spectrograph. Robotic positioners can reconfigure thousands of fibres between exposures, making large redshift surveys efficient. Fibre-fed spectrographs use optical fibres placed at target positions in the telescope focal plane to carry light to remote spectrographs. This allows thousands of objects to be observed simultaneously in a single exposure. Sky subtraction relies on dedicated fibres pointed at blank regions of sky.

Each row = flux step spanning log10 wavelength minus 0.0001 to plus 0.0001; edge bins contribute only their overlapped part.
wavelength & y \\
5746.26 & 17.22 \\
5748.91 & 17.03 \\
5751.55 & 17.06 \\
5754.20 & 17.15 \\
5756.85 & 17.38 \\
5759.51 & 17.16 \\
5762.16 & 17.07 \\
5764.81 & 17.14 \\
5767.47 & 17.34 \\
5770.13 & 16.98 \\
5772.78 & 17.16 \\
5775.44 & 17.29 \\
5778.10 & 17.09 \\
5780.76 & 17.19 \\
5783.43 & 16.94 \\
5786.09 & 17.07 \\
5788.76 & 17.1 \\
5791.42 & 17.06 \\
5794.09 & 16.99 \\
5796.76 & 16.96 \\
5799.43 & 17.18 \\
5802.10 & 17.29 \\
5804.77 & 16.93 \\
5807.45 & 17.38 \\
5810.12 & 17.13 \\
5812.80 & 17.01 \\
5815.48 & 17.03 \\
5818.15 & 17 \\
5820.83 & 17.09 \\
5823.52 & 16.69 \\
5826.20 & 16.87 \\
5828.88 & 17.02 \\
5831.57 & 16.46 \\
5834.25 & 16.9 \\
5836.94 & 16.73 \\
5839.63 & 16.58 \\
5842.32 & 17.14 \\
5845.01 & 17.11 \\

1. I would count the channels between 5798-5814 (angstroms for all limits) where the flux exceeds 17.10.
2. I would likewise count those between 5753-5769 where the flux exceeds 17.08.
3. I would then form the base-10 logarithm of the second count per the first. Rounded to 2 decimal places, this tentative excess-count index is 0.10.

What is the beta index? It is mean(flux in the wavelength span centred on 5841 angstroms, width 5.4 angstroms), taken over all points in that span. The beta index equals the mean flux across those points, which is 16.9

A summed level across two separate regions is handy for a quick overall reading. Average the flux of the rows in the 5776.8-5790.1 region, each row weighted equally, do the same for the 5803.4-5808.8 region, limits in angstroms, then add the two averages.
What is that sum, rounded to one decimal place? 34.2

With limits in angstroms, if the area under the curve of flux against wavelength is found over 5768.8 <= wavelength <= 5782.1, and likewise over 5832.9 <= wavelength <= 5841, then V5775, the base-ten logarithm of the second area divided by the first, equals -0.23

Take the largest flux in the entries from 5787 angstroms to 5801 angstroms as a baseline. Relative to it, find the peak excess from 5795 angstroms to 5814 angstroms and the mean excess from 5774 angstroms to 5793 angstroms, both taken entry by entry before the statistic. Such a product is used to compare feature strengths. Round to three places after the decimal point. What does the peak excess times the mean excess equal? -0.015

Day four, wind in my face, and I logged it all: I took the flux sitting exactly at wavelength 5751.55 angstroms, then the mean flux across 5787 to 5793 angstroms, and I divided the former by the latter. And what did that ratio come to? 0.999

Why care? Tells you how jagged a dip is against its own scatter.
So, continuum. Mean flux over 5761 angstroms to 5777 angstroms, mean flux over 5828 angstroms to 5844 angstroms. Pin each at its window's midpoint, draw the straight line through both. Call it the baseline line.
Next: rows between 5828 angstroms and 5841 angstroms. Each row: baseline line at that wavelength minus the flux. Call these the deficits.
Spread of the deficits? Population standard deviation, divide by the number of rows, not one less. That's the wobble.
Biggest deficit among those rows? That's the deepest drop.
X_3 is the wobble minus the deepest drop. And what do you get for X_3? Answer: -0.17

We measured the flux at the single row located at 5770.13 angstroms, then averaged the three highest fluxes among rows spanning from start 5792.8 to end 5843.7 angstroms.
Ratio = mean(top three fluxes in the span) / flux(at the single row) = 1.018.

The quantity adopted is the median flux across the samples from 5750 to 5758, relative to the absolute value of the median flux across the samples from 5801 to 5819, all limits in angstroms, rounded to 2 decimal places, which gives 1.01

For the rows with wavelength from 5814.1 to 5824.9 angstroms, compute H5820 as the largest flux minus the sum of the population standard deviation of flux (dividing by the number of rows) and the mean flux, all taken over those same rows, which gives -0.017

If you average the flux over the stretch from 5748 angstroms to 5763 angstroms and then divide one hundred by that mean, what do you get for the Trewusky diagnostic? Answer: 5.83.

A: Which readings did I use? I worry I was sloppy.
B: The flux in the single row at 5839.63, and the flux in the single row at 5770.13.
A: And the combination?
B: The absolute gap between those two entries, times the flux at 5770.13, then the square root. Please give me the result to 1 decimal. 2.6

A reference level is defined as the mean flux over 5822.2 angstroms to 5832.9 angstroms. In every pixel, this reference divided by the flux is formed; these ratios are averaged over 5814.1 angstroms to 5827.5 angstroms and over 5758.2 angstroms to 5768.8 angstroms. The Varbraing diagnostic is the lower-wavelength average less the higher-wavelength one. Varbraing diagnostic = -0.014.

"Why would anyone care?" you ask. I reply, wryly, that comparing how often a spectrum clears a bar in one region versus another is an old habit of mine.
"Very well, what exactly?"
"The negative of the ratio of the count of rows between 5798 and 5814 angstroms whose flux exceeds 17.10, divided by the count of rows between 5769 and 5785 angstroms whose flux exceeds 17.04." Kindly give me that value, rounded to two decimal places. -1.00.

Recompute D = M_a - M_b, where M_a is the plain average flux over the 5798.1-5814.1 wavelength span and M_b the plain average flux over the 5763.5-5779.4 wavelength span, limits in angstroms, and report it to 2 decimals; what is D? -0.01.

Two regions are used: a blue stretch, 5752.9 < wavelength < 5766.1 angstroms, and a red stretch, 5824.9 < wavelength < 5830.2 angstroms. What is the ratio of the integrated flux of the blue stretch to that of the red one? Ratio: 2.5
